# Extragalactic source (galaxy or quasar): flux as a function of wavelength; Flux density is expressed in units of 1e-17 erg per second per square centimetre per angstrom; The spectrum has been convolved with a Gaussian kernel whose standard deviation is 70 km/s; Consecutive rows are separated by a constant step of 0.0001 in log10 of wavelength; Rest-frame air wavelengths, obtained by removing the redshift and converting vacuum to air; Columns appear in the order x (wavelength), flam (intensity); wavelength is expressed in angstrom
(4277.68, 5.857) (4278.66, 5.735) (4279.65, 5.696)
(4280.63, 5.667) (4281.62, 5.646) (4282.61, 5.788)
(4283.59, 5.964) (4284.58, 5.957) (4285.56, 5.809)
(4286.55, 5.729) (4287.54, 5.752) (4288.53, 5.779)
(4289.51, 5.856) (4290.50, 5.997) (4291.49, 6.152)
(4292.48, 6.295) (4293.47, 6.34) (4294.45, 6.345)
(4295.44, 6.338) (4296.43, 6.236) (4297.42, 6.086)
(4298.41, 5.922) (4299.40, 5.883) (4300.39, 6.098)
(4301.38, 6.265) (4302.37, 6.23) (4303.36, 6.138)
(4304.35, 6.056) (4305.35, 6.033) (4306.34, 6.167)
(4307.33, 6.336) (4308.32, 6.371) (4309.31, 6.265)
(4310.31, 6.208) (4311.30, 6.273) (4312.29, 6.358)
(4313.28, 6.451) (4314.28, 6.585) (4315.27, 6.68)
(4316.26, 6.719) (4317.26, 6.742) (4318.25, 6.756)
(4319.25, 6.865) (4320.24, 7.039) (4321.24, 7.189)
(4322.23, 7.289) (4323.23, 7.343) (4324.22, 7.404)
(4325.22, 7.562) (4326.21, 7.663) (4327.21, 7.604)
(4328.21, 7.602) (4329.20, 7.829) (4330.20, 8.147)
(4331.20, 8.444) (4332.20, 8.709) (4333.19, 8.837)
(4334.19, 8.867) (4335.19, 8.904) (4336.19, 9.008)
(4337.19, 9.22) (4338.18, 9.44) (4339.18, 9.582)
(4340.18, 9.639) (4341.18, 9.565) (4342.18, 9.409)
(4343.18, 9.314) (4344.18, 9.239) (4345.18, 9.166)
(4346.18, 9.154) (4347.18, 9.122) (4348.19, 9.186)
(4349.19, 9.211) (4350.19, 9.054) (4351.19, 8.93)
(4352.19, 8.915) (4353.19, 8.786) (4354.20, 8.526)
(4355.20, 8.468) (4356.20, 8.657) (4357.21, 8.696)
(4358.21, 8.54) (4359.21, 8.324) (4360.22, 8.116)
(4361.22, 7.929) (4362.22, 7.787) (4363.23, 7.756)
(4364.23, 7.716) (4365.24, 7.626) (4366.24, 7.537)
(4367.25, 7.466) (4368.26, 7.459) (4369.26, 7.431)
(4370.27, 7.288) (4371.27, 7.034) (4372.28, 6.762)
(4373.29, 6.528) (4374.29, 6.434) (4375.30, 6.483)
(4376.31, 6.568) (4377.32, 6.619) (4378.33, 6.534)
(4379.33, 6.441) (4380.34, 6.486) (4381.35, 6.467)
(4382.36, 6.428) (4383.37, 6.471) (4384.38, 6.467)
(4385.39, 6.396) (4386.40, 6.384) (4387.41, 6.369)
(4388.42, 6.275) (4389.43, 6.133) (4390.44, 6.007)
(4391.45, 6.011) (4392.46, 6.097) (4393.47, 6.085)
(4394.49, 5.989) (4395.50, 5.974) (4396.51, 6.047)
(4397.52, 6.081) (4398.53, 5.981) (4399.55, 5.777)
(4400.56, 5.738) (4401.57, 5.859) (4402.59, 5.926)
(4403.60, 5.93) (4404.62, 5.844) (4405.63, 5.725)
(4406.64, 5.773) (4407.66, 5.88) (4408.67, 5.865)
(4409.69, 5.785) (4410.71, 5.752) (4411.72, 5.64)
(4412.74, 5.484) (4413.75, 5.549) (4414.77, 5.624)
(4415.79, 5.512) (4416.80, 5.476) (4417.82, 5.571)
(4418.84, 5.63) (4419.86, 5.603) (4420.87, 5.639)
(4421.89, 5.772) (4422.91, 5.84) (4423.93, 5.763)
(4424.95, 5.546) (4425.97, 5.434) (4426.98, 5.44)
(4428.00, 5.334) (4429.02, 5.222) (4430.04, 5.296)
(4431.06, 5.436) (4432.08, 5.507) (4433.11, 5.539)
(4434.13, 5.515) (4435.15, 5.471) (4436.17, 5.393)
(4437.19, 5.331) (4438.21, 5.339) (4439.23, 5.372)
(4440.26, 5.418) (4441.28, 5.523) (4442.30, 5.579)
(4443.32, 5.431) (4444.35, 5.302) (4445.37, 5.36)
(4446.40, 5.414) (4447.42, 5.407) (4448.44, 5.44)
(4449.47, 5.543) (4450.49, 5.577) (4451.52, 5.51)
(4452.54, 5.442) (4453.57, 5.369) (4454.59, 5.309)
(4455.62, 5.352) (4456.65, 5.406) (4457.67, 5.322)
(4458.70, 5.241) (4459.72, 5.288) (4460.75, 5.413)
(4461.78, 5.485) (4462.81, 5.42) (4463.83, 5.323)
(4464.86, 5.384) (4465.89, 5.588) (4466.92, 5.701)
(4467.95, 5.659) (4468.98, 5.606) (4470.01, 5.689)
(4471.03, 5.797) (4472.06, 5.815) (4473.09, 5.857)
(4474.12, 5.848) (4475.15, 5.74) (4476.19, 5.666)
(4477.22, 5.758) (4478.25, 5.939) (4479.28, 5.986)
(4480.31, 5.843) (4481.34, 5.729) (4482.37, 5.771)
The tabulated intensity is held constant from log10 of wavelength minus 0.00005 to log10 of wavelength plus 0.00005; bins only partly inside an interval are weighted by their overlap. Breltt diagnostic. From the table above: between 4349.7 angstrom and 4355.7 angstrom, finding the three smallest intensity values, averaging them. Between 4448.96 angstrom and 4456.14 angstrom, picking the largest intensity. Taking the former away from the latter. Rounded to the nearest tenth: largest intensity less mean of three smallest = -3.0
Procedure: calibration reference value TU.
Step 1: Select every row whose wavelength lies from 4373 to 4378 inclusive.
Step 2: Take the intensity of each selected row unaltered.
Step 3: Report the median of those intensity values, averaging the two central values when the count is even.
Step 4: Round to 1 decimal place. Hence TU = 6.5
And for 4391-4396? 6.0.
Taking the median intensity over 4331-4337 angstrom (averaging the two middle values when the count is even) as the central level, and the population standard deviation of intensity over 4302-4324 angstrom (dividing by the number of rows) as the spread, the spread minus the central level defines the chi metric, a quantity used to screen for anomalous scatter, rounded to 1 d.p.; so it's -8.5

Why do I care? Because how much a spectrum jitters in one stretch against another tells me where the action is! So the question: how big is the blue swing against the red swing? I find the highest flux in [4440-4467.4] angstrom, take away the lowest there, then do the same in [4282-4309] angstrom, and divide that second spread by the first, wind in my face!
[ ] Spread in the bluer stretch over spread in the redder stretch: 1.4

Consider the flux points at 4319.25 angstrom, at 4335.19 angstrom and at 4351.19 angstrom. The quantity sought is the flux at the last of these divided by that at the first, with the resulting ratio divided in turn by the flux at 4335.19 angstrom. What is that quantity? 0.146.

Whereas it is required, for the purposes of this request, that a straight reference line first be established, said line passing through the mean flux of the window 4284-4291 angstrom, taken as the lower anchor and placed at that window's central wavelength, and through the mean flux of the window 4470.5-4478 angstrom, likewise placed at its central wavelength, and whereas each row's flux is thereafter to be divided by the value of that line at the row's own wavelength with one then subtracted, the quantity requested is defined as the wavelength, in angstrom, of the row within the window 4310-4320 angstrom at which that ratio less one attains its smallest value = 4310.31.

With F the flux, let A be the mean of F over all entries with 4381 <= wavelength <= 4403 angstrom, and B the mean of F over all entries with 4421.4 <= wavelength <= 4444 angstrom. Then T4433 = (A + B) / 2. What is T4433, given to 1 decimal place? 5.8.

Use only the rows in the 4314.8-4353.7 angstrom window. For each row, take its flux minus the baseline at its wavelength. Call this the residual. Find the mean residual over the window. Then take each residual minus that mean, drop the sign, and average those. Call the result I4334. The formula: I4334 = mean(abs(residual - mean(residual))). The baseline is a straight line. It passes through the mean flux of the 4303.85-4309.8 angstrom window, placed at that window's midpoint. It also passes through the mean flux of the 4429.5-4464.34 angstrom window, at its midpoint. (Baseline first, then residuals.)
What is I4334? 0.94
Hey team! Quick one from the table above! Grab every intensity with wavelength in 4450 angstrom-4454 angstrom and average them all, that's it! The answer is 5.5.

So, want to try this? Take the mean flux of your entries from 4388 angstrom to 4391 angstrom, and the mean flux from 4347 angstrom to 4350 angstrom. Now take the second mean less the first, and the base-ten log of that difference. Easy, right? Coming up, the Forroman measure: 0.5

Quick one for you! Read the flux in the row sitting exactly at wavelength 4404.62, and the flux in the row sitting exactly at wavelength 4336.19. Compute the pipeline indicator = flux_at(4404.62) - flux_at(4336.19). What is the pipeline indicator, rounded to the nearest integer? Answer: -3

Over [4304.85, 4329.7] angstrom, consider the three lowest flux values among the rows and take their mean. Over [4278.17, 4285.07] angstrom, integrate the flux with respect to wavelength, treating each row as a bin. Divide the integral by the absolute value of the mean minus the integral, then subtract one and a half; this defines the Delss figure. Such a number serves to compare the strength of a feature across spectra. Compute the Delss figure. -0.32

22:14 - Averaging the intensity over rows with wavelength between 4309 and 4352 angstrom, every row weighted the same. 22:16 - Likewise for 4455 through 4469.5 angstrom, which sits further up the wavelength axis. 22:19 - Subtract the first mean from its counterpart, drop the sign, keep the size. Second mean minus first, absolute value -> 2.6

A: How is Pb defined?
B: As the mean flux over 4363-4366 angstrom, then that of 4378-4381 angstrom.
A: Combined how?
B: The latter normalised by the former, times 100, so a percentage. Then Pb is 84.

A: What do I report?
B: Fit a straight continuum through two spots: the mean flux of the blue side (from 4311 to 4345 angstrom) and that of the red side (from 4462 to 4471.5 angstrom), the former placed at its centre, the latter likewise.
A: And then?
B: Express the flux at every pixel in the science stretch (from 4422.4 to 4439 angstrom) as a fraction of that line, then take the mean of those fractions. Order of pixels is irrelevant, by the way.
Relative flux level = 0.88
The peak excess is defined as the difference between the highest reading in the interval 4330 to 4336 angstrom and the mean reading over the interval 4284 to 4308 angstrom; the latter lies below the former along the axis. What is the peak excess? 2.8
